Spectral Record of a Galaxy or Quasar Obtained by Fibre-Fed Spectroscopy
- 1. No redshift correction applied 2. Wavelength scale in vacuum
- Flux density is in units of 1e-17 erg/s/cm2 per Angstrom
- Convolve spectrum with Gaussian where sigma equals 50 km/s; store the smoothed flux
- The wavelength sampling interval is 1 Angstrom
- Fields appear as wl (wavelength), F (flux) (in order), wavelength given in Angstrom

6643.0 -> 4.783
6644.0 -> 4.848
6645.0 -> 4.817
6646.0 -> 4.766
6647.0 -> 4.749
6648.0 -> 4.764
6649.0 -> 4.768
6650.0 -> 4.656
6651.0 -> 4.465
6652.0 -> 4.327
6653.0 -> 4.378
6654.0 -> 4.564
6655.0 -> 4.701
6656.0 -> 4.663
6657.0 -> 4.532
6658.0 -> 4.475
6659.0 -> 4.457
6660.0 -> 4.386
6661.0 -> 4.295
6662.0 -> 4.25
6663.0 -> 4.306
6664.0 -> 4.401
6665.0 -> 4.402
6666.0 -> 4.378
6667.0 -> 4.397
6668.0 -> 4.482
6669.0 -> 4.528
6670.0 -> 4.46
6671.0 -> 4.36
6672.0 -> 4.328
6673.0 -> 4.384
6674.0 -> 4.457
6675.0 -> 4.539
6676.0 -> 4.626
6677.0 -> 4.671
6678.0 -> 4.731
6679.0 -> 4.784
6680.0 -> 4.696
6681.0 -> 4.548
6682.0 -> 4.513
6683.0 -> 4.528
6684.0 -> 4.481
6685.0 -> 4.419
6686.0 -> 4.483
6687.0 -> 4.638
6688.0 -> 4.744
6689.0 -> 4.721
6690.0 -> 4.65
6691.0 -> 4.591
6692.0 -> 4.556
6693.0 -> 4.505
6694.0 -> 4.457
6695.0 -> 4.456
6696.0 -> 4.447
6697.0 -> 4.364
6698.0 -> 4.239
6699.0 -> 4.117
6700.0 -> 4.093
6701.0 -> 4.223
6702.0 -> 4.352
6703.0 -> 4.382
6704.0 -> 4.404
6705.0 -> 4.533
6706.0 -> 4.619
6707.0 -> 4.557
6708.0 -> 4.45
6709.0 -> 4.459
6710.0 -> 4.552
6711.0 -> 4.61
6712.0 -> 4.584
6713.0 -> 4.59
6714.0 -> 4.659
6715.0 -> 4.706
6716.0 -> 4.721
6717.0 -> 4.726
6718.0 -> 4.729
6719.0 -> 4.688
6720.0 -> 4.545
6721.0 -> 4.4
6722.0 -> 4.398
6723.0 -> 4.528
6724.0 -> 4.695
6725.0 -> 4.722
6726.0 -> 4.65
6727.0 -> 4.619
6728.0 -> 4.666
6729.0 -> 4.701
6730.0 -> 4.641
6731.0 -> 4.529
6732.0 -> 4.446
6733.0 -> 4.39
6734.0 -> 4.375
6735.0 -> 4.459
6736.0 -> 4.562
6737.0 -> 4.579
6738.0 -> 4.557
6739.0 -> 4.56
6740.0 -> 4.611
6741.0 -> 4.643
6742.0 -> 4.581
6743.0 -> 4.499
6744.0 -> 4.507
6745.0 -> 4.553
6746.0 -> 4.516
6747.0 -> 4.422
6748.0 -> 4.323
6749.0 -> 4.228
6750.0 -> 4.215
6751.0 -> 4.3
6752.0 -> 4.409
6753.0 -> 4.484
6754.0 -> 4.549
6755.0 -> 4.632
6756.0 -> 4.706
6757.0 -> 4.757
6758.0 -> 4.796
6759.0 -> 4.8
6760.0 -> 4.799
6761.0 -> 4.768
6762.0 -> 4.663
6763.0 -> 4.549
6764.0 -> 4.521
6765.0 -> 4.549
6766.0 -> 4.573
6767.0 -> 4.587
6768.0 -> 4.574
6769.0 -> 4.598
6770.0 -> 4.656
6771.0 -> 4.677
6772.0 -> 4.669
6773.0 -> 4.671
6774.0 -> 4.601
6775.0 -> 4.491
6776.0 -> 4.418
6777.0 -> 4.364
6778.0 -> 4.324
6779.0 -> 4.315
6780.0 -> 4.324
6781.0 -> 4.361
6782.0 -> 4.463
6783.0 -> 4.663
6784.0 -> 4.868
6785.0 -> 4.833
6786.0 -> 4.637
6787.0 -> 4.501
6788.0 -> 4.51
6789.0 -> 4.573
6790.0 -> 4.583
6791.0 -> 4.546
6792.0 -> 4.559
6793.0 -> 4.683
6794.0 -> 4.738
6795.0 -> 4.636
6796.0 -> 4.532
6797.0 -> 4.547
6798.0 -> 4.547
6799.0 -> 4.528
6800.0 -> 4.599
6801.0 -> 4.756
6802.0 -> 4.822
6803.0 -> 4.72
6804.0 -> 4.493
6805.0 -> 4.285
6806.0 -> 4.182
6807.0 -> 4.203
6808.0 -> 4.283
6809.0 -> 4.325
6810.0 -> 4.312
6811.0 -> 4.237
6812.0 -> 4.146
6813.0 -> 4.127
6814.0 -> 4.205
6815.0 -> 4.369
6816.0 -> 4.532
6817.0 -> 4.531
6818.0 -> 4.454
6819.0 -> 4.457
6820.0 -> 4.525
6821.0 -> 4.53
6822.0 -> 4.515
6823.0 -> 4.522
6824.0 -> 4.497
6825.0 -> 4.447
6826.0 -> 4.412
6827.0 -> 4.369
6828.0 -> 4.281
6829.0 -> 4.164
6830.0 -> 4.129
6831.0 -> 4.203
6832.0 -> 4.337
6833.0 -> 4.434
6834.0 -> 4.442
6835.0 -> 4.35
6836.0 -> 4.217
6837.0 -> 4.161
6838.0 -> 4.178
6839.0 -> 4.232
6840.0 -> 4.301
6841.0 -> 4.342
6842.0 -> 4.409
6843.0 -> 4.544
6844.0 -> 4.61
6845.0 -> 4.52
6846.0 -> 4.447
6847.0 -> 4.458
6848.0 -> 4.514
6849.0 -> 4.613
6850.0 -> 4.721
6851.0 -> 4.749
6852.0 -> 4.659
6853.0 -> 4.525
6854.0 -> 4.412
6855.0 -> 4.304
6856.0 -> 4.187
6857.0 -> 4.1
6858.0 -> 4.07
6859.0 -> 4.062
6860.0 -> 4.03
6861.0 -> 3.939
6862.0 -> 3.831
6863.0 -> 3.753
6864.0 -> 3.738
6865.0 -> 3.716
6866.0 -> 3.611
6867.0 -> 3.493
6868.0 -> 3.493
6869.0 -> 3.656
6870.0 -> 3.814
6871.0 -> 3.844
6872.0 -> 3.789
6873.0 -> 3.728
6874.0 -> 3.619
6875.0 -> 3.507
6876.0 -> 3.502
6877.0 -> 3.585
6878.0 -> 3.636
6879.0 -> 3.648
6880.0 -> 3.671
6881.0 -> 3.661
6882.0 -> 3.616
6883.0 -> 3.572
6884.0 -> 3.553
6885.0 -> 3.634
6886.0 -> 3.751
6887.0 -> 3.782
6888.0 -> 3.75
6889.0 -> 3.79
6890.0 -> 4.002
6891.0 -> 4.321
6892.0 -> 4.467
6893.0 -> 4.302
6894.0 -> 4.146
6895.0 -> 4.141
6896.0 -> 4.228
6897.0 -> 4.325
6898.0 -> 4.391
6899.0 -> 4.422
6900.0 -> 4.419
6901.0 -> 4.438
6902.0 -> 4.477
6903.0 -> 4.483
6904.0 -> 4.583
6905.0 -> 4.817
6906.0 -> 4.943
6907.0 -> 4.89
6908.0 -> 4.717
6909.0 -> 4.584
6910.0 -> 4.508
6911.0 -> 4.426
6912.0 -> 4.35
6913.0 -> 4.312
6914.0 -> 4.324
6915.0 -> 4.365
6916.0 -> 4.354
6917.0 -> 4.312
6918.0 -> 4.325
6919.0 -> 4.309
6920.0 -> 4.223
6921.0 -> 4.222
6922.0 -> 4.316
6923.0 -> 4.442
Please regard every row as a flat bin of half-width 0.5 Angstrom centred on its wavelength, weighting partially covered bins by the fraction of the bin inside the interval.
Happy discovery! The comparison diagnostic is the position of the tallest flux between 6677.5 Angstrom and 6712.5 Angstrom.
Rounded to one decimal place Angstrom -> 6679.0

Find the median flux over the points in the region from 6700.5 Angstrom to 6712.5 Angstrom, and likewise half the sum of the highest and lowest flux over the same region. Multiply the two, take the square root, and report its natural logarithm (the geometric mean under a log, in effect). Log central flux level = 1.49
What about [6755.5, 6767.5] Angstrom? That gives 1.54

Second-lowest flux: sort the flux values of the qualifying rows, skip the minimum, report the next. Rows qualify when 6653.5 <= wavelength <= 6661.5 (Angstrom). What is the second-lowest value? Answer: 4.386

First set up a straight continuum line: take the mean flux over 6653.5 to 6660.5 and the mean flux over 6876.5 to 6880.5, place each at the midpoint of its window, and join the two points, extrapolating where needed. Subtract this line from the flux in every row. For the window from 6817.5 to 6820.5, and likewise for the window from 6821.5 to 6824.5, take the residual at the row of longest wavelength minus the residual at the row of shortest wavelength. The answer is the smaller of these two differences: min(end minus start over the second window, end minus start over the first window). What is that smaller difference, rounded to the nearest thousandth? -0.010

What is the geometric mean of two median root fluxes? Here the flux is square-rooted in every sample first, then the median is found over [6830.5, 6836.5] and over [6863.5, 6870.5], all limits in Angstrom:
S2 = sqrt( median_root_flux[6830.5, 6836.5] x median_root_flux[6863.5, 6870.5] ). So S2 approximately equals 2.00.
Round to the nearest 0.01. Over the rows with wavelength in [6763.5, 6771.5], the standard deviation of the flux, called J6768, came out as 0.05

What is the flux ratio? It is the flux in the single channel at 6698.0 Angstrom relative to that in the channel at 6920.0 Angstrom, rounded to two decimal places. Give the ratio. 1.00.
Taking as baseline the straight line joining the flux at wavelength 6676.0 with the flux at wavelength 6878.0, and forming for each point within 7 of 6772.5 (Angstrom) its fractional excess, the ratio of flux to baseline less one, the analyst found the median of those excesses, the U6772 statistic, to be 0.096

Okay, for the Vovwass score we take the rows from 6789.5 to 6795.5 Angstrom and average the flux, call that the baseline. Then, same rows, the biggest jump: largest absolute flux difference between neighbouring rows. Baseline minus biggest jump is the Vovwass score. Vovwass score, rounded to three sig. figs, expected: 4.50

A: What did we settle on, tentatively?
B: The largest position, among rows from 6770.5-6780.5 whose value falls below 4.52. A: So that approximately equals 6780.0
